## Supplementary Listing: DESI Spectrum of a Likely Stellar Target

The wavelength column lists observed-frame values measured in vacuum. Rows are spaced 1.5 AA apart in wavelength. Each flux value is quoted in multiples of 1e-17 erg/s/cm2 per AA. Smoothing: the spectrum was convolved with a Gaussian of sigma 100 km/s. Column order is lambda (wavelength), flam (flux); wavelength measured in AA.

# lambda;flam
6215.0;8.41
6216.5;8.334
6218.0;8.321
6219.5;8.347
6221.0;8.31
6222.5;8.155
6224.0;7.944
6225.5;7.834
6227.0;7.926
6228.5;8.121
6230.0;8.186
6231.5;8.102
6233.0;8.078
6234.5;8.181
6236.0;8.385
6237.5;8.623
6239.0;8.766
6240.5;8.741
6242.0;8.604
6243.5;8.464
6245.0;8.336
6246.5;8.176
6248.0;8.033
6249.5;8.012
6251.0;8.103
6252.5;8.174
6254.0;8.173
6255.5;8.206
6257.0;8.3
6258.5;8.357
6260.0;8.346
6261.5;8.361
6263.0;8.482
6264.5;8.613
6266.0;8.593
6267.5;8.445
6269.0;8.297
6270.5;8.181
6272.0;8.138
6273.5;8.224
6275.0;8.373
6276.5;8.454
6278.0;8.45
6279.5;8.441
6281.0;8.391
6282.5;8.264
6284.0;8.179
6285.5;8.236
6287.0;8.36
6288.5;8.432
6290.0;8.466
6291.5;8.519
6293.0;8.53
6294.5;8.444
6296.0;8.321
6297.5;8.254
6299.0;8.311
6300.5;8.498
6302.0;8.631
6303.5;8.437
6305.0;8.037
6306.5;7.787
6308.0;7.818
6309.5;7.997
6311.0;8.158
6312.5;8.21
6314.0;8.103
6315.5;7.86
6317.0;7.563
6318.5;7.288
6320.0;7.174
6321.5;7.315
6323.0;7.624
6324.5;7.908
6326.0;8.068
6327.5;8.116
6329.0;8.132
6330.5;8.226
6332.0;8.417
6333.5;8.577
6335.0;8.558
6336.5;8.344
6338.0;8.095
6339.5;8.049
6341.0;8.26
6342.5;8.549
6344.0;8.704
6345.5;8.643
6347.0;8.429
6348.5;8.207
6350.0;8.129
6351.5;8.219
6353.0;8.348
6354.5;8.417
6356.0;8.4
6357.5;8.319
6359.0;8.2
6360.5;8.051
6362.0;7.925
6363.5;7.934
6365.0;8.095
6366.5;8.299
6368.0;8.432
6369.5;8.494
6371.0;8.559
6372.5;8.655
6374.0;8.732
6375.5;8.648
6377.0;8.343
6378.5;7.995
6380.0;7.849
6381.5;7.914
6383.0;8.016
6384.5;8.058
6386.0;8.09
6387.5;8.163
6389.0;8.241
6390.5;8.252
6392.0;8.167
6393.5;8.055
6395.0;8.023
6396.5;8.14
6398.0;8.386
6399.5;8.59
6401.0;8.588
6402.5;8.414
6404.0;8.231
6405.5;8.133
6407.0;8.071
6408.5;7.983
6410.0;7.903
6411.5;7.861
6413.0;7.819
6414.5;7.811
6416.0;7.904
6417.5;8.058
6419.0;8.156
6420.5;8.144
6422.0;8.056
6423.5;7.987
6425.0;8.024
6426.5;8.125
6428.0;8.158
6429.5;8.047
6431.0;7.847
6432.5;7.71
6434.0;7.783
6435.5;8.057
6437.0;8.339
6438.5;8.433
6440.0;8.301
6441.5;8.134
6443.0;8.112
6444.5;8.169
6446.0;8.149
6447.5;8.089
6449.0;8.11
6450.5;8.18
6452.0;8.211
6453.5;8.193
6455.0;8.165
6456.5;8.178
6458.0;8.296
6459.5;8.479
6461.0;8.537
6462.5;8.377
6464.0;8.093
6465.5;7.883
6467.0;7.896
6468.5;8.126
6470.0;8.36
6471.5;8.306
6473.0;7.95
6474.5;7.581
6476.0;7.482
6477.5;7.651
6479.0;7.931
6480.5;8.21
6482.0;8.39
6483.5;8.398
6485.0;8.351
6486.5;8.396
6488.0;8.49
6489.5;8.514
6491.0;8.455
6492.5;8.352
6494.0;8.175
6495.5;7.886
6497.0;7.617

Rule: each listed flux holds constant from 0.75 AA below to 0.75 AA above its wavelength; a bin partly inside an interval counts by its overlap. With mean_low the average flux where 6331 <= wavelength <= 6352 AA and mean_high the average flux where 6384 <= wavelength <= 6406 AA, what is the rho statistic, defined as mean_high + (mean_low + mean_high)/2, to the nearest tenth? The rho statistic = 16.5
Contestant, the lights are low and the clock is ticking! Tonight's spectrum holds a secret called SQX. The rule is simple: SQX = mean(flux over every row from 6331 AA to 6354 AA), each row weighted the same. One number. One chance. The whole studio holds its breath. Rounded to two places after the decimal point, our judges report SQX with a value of 8.37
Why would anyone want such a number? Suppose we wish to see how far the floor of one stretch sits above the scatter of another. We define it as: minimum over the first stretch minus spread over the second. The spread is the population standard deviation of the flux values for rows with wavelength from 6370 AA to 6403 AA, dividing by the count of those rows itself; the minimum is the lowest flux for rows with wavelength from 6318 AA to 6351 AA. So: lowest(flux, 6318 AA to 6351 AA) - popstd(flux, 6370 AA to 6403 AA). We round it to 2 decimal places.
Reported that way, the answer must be 6.91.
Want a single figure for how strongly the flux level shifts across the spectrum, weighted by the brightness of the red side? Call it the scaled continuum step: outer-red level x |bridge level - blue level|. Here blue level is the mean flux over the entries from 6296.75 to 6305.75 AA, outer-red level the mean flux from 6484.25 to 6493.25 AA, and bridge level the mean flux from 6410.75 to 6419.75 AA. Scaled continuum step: 3.6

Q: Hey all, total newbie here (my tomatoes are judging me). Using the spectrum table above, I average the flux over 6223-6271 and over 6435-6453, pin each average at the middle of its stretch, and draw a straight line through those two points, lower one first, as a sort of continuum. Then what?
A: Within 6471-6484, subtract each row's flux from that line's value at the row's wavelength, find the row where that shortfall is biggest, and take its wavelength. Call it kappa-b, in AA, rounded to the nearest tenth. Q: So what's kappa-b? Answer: 6476.0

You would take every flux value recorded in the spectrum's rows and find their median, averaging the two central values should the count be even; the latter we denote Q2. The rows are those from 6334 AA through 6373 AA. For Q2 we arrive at 8.33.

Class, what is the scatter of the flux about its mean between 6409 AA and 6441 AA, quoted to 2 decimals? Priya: 0.19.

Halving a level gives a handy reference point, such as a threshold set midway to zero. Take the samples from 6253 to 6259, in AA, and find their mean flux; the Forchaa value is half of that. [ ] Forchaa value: 4.13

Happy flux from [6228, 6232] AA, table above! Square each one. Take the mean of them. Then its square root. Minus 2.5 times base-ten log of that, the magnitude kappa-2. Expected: -2.28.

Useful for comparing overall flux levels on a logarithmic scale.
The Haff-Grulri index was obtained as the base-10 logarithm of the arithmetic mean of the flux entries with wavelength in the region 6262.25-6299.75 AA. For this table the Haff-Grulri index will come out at 0.9230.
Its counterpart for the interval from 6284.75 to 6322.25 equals 0.9090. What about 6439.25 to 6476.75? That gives 0.9103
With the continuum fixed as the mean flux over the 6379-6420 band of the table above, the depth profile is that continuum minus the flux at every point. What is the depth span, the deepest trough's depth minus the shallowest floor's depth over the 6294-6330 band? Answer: 1.5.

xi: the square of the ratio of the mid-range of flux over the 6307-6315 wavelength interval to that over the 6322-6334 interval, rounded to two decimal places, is 0.98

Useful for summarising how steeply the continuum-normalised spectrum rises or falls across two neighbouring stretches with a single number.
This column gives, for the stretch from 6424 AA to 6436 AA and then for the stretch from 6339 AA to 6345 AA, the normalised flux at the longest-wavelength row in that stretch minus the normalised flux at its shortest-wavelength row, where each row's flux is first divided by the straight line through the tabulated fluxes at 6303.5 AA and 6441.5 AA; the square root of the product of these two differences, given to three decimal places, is 0.023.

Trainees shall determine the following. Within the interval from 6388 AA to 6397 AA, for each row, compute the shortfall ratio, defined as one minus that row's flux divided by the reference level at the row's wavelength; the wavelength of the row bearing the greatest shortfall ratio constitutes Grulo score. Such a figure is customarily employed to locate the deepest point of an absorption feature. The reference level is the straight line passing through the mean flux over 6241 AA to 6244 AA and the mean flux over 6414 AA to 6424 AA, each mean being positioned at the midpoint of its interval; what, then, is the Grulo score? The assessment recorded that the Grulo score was 6395.0 AA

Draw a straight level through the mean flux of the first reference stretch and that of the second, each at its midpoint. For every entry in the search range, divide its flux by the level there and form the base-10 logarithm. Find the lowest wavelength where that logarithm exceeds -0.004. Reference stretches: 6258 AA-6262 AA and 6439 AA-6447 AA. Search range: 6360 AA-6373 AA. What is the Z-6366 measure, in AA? 6366.5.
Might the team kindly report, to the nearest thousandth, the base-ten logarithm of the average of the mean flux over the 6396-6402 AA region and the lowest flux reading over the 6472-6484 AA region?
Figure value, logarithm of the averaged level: 0.901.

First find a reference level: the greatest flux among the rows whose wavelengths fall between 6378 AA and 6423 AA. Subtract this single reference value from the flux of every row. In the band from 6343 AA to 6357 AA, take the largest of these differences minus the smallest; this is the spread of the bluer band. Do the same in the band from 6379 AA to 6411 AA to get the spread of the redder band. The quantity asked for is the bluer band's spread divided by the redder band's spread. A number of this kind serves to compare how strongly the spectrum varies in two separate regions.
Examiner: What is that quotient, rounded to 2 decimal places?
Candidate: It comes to 0.78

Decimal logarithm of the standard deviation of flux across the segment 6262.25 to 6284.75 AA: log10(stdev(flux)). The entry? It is -0.8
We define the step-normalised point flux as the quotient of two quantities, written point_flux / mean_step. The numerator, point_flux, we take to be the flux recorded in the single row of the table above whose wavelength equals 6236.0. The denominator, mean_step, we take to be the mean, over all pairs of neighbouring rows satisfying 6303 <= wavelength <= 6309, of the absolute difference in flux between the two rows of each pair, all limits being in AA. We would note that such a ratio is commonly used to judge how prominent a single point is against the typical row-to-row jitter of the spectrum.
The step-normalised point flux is 37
